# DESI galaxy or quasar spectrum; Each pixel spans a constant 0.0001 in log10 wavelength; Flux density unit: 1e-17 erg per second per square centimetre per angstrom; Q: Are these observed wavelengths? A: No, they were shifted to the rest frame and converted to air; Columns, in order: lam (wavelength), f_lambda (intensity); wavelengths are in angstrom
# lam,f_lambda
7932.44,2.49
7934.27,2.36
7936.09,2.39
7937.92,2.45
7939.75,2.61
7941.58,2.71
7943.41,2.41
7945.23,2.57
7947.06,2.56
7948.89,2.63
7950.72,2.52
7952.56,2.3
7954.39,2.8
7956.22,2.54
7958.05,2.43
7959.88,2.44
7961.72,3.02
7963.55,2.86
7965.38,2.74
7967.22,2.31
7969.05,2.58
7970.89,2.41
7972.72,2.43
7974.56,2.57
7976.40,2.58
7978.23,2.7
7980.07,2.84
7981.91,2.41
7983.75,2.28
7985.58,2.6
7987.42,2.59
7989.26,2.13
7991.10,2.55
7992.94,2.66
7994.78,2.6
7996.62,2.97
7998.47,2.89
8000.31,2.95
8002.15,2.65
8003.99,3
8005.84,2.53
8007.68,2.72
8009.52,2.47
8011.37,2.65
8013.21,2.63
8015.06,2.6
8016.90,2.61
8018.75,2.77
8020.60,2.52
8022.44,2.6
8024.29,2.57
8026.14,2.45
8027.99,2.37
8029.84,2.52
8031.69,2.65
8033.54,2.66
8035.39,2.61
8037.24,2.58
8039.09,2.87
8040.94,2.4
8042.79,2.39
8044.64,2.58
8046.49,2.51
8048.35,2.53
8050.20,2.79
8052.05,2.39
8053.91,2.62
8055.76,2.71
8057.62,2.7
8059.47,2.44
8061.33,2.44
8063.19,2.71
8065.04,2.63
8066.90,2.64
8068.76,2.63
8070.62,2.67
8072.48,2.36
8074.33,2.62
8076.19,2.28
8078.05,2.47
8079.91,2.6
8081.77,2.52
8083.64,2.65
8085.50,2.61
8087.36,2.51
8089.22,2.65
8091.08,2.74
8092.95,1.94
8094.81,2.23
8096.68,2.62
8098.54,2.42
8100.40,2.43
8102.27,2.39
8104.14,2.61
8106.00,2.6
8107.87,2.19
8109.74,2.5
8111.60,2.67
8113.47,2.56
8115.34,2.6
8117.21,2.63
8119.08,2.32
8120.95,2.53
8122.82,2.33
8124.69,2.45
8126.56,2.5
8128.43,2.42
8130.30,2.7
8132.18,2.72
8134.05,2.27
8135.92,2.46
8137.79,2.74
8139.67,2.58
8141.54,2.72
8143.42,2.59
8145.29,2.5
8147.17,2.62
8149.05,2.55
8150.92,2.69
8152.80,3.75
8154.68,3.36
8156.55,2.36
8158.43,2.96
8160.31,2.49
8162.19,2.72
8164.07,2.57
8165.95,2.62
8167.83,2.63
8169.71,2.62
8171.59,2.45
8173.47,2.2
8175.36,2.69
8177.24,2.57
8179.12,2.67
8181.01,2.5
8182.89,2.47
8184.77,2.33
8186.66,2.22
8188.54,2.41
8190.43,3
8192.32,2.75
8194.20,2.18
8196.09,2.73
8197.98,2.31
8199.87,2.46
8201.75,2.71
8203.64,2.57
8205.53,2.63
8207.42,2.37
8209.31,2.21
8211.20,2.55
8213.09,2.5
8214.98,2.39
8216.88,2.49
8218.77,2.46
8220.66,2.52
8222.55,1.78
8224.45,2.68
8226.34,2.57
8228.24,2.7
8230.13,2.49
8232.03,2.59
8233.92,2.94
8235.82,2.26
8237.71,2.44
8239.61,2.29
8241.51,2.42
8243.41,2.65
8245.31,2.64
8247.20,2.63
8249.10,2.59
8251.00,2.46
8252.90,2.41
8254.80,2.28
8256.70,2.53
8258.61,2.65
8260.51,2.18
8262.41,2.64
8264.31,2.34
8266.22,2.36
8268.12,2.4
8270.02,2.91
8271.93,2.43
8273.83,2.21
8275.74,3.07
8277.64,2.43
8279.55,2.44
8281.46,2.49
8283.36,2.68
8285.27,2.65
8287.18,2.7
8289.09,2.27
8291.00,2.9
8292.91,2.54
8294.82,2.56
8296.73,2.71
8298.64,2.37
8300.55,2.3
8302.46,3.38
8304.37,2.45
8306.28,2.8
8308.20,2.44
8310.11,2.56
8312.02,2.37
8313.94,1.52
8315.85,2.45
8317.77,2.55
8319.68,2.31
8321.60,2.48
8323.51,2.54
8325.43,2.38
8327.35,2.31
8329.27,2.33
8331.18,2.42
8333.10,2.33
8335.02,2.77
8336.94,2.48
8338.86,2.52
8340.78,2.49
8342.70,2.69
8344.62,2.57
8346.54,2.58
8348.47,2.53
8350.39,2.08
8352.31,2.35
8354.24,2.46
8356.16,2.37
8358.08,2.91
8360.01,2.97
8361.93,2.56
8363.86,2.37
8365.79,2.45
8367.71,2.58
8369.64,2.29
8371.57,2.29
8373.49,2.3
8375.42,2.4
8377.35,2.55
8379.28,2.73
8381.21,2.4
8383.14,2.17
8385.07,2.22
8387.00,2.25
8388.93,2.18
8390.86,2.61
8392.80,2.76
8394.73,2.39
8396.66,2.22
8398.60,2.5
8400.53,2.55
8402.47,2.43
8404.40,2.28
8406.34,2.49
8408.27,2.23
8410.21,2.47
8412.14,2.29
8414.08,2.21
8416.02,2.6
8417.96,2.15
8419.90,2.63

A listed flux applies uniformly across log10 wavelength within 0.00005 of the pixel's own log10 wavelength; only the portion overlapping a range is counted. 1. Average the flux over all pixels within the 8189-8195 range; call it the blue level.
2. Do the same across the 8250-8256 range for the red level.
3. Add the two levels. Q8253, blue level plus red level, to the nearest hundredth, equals 5.03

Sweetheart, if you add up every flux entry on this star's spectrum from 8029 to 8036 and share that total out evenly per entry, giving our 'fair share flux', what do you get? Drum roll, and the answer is 2.61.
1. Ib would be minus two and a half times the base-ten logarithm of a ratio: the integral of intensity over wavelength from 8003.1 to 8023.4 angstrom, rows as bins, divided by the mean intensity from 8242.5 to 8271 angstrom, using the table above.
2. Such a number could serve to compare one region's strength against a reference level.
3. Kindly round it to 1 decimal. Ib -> -3.3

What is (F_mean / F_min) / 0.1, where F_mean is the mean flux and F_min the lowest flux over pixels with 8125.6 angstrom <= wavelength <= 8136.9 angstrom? 11.1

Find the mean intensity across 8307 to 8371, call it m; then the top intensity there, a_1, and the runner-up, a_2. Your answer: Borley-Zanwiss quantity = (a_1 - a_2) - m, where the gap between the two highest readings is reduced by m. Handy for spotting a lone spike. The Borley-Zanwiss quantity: -2.4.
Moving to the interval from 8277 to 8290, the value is -2.5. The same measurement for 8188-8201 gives -2.3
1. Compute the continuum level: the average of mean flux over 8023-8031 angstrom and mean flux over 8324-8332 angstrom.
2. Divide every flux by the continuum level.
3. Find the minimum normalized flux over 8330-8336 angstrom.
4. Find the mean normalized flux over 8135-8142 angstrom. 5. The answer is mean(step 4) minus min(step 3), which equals 0.12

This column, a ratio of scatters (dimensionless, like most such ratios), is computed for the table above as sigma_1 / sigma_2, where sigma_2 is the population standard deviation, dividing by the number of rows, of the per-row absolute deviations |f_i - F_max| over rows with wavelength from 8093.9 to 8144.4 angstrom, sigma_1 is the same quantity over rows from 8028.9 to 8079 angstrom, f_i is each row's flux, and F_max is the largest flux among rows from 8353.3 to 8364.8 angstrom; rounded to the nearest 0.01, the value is 0.91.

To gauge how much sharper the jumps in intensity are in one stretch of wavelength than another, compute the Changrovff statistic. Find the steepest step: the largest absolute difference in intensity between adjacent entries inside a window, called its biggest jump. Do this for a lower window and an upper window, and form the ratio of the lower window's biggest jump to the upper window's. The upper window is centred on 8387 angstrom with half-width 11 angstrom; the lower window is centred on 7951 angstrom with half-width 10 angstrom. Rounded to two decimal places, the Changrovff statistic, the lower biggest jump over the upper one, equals 1.16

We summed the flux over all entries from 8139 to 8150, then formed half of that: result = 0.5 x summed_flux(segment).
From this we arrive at 7.8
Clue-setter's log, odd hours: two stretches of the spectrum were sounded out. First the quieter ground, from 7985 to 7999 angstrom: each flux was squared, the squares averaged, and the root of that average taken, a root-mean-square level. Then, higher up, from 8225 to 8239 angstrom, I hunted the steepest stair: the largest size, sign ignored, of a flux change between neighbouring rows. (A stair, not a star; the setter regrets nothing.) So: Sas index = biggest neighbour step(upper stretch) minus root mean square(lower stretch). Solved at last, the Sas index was -2.0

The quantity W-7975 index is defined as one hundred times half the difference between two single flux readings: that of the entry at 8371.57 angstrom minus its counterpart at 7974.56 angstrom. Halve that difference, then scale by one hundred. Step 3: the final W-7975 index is -14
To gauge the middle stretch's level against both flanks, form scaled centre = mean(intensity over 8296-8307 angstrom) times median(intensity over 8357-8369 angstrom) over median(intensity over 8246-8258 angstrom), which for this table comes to 2.75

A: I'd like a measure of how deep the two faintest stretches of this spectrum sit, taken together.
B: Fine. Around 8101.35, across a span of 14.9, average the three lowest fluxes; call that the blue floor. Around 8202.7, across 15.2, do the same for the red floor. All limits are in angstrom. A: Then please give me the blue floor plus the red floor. 4.57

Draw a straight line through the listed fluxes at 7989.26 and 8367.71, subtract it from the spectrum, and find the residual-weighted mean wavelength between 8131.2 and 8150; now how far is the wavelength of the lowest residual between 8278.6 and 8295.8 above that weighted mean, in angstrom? 148.3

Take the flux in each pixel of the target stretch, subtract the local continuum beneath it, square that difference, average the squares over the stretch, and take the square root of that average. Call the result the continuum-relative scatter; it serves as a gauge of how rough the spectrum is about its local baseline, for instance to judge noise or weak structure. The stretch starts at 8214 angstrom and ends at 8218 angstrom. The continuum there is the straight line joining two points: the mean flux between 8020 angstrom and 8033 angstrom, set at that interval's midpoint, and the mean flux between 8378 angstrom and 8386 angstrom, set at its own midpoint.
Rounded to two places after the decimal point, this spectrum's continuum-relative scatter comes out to 0.05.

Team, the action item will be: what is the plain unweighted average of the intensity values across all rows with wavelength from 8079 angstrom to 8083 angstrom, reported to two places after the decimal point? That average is 2.56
